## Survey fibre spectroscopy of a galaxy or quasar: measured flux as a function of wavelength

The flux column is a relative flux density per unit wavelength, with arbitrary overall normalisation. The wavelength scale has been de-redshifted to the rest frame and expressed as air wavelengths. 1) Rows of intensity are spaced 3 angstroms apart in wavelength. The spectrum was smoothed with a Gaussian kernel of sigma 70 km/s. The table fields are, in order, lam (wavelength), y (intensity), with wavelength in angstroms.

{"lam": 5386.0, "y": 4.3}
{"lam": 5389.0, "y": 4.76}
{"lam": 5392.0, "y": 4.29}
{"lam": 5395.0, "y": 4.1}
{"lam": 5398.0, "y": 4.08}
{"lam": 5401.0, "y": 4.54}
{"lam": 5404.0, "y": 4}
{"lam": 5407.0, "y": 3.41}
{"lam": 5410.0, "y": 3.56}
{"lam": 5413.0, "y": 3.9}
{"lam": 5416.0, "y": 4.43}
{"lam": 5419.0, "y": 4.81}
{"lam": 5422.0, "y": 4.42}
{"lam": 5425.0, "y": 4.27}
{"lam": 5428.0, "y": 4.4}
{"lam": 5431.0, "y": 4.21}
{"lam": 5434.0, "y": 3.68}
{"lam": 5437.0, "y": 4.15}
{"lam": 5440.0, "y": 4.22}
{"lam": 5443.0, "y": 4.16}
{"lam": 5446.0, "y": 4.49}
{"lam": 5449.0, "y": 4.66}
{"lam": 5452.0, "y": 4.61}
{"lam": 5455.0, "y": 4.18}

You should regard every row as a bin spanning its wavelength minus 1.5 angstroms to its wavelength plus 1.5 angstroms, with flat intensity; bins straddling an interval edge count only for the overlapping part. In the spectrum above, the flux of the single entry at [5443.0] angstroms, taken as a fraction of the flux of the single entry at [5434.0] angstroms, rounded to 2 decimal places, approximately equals 1.13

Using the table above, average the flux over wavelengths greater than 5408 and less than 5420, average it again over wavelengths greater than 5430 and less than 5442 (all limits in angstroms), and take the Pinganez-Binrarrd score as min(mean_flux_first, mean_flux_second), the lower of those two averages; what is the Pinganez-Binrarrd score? 4.1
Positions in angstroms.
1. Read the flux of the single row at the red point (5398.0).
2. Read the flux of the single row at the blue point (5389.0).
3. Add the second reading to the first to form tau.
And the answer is 8.84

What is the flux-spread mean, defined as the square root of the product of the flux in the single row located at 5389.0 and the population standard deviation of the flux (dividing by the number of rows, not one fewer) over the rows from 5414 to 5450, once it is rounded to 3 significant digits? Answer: 1.14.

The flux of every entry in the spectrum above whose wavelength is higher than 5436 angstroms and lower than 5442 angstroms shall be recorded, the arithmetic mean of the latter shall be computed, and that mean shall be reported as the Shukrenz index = 4.19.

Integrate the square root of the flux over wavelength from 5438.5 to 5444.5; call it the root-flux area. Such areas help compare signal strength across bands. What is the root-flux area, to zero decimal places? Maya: 12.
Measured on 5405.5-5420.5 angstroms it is 30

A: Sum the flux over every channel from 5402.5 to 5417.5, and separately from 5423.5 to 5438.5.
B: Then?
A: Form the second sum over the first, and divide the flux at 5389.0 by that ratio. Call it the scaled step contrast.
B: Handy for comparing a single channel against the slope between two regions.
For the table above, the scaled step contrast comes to 4.44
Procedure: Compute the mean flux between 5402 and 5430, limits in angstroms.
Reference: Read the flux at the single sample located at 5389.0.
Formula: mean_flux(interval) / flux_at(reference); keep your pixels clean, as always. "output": 0.87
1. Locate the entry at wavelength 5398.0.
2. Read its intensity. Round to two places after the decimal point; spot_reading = 4.08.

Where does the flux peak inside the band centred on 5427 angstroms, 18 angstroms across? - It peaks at 5419.0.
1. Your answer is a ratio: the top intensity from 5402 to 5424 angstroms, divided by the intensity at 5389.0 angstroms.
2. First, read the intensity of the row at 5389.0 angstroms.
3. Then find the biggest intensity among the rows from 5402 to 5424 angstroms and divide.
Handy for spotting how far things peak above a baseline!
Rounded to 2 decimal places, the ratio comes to 1.01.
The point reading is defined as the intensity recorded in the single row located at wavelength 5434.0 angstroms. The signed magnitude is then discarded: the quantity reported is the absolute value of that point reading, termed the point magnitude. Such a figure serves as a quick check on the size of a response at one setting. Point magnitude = 3.68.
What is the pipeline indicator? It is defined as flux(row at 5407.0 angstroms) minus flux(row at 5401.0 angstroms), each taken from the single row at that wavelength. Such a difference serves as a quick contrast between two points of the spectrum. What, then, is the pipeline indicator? -1.1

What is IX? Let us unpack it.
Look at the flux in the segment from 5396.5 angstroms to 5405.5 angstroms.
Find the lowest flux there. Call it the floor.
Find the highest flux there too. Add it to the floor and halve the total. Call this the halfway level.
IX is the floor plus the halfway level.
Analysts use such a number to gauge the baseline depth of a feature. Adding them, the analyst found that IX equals 8.3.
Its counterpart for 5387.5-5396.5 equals 8.5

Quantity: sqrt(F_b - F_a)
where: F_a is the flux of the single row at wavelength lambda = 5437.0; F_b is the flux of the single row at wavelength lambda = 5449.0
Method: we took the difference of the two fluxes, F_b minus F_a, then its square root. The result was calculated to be 0.71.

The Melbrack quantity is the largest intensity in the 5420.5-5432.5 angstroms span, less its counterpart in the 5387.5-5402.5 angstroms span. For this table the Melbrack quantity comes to -0.34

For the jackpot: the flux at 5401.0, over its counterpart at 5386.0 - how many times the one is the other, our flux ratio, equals 1.06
